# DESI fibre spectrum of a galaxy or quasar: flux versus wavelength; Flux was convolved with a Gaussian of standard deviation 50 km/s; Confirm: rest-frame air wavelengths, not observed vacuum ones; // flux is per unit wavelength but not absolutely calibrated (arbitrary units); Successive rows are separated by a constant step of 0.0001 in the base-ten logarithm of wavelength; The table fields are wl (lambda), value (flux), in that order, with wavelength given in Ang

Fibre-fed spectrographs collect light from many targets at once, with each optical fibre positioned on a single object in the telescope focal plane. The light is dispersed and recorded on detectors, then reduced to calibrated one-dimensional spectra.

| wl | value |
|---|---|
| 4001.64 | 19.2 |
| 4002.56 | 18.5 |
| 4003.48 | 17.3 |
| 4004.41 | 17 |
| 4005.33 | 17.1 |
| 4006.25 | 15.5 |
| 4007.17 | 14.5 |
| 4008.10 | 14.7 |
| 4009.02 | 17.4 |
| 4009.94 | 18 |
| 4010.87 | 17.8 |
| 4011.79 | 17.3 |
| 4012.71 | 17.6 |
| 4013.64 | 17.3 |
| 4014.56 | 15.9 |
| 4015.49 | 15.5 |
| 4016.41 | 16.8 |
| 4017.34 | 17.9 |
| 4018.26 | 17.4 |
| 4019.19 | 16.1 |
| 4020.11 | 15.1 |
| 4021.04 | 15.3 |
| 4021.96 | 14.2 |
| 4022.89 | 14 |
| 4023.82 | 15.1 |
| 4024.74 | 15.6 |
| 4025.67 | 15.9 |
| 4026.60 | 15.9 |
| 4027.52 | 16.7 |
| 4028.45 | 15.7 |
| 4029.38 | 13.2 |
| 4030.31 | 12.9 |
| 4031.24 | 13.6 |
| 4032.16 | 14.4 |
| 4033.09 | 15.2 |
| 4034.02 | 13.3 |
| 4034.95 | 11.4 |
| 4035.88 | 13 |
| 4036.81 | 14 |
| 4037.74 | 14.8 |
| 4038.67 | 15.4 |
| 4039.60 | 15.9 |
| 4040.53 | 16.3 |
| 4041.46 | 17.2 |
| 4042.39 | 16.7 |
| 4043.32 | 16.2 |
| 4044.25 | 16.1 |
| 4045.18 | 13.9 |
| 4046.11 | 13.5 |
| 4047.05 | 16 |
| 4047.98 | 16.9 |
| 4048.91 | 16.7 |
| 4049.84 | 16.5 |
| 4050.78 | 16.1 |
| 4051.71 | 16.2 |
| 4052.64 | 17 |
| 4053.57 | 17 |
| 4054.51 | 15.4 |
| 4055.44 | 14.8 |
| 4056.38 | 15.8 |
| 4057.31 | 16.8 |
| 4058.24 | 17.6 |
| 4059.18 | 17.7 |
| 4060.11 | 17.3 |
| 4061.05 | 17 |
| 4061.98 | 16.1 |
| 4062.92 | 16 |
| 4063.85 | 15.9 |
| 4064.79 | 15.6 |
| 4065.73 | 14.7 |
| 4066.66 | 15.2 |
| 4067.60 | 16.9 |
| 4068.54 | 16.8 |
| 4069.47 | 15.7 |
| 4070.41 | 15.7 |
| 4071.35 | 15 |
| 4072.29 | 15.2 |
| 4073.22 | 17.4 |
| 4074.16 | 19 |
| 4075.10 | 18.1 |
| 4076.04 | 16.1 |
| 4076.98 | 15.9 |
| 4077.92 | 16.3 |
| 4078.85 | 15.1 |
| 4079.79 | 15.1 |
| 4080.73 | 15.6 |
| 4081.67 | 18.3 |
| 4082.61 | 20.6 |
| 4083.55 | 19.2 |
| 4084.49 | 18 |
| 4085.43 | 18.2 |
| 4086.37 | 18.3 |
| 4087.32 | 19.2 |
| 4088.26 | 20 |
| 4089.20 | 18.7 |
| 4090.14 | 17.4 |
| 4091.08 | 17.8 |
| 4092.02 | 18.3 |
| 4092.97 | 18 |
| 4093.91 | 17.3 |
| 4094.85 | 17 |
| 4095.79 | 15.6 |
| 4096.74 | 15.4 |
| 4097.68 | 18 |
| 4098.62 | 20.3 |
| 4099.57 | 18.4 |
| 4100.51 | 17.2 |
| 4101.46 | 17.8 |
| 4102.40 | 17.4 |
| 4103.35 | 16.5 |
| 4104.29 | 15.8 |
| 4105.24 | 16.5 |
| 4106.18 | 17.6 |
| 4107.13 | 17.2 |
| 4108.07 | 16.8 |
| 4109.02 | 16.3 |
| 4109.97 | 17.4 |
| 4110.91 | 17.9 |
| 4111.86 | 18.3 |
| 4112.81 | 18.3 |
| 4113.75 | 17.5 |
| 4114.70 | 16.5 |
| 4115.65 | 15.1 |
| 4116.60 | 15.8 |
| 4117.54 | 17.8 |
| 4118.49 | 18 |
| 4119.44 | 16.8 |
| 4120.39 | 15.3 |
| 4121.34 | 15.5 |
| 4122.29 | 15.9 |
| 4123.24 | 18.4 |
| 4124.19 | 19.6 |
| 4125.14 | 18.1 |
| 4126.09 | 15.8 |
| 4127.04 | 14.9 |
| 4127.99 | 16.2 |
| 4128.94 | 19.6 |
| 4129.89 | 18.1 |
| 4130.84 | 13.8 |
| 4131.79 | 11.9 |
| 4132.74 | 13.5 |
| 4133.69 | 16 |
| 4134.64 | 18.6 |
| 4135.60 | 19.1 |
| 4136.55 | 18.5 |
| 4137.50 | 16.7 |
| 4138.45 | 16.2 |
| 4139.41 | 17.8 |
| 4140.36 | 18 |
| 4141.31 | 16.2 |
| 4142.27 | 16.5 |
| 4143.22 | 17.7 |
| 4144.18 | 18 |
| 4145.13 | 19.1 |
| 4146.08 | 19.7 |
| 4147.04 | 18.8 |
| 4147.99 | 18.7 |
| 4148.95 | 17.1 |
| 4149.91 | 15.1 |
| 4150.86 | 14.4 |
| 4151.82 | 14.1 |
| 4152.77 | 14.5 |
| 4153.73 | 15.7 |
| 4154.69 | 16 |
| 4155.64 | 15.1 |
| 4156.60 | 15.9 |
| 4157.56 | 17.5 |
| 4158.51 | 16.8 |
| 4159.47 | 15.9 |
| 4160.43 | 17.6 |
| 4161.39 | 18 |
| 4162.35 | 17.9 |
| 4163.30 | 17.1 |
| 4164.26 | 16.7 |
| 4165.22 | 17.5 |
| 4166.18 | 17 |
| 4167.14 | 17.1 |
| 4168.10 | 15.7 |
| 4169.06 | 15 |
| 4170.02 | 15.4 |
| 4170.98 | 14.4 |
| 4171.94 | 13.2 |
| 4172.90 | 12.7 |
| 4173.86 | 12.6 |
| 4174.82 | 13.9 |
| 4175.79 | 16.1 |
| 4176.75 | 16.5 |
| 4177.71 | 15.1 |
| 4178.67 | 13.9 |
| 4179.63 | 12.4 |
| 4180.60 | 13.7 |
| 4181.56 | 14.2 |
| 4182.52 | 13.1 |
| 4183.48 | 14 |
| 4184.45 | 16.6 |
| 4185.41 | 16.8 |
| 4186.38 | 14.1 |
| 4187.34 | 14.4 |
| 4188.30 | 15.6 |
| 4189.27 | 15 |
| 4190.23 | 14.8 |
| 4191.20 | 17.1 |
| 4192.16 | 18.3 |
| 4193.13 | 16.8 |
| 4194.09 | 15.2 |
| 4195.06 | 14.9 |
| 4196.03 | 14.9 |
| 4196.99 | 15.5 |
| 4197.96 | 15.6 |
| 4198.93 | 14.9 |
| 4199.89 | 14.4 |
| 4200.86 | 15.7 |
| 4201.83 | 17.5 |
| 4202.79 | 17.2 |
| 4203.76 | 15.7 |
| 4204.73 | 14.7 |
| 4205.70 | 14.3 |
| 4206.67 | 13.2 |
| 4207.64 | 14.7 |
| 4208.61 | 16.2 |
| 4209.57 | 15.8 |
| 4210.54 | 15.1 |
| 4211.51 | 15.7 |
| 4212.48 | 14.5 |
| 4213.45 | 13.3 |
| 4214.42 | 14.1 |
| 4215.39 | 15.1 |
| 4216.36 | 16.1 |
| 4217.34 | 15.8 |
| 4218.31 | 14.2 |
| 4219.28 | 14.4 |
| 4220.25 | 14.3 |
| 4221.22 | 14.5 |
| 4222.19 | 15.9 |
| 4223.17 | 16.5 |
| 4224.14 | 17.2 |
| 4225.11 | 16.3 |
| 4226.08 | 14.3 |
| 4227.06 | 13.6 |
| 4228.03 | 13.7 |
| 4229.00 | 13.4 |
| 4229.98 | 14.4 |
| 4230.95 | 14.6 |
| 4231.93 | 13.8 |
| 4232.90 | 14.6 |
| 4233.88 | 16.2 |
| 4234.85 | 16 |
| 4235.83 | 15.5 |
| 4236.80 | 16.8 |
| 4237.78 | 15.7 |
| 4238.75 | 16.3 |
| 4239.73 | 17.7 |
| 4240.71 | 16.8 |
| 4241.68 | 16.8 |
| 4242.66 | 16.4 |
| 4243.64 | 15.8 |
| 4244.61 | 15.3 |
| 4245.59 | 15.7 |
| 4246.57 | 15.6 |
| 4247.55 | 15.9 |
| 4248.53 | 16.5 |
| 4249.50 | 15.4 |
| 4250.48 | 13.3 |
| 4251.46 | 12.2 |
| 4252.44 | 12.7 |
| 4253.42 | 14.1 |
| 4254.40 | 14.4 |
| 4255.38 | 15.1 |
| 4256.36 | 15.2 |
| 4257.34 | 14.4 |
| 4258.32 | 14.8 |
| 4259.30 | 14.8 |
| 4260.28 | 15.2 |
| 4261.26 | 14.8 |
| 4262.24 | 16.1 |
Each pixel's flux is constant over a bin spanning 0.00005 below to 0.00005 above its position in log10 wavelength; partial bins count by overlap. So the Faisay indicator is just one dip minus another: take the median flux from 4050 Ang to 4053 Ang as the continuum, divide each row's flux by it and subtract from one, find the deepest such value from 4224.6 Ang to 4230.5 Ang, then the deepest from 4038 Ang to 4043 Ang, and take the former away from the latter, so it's -0.12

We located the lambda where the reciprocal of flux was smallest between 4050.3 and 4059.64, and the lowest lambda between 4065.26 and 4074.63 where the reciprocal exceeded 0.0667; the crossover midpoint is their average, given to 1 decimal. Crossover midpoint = 4062.5 Ang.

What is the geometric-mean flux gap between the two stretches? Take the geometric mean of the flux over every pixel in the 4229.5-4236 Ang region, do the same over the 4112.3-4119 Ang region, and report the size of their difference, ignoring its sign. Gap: 2.0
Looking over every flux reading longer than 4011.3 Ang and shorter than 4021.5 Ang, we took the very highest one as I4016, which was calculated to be 17.9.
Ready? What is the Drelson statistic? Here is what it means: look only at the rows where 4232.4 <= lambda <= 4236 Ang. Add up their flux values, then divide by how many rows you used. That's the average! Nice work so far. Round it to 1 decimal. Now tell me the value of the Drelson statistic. 15.6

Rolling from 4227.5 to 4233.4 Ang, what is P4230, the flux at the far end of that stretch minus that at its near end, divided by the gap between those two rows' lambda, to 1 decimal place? 0.2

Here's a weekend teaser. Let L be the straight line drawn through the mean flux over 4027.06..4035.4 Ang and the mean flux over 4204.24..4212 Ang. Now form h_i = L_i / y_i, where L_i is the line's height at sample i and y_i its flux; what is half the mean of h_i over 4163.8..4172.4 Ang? 0.471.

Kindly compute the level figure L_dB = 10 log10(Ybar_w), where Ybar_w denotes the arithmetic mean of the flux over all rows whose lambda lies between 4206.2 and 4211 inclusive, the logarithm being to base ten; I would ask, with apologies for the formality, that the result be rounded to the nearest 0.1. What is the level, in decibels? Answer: 11.8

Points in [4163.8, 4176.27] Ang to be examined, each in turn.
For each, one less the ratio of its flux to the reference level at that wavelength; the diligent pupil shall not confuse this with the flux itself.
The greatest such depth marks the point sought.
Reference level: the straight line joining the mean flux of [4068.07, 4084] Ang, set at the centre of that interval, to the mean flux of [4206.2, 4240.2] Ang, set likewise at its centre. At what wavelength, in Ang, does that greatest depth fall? 4173.86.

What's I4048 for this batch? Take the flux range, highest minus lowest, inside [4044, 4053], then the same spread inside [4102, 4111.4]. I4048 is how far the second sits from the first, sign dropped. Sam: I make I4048 1.4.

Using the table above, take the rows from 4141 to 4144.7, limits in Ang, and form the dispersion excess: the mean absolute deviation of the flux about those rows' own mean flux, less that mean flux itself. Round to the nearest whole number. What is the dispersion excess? -16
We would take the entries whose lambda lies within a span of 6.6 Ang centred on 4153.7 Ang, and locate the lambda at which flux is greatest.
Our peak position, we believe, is 4154.69 Ang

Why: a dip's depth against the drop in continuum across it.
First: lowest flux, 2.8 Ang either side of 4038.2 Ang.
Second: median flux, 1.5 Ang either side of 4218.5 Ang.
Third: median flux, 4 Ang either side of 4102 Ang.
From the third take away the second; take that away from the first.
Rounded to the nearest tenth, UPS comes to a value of 10.1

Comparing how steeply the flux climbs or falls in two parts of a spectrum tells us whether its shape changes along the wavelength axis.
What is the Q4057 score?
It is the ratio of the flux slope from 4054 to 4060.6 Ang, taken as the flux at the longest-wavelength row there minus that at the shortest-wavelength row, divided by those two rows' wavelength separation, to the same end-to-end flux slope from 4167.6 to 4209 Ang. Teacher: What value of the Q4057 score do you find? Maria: 27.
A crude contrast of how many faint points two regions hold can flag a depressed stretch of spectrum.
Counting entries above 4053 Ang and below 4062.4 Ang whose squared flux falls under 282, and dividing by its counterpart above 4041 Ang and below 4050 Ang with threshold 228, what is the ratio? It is 2.0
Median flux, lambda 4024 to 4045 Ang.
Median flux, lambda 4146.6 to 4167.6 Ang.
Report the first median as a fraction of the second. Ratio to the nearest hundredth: 0.92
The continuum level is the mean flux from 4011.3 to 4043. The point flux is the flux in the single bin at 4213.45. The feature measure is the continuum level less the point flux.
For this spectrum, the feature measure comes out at 2.1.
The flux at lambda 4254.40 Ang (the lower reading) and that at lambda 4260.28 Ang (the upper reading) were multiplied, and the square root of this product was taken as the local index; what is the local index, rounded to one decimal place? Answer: 14.8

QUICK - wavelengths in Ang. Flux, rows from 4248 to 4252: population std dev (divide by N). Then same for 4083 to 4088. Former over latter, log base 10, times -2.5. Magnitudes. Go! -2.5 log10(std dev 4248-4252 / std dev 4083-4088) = -1.3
